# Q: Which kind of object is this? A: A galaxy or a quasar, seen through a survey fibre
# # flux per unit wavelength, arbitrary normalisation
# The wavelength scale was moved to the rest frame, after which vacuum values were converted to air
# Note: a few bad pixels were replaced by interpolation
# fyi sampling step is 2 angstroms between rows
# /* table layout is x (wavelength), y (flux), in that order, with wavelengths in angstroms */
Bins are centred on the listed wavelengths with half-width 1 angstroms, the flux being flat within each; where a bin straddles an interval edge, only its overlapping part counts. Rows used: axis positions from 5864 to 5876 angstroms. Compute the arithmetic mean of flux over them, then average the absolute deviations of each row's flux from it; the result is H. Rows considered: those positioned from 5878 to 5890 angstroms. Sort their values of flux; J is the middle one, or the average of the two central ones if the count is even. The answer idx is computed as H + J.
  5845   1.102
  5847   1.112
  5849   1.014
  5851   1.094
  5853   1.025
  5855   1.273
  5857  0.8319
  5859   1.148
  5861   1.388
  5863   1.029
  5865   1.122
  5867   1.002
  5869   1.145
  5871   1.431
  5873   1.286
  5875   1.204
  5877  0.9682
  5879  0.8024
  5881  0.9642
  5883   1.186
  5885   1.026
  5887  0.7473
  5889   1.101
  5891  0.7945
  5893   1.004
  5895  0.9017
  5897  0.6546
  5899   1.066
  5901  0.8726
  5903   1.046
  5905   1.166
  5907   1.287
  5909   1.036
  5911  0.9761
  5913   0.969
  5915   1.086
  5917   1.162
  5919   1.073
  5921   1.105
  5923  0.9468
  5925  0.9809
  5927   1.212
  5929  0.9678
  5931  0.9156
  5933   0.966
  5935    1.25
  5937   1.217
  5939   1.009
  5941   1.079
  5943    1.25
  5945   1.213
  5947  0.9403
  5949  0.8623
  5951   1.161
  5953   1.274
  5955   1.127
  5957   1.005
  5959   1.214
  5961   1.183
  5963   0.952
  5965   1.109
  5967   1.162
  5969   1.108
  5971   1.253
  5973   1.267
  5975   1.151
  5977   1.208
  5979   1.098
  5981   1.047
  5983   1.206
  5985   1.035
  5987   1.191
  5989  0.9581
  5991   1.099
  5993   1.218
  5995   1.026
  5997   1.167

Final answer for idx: 1.10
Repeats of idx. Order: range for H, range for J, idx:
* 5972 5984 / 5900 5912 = 1.11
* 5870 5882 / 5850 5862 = 1.32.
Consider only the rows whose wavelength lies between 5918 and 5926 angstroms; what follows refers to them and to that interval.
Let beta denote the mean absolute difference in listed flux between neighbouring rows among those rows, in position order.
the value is 0.07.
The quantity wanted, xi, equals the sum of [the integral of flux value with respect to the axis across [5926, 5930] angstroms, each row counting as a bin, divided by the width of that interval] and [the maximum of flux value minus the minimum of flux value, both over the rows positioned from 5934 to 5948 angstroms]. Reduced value 1.40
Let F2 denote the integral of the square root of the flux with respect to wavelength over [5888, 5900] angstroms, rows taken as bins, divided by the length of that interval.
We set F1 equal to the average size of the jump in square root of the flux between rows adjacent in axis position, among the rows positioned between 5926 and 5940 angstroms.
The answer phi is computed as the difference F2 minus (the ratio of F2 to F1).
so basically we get -12.7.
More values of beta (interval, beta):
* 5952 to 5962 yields 0.13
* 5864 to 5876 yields 0.16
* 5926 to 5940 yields 0.15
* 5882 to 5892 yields 0.27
